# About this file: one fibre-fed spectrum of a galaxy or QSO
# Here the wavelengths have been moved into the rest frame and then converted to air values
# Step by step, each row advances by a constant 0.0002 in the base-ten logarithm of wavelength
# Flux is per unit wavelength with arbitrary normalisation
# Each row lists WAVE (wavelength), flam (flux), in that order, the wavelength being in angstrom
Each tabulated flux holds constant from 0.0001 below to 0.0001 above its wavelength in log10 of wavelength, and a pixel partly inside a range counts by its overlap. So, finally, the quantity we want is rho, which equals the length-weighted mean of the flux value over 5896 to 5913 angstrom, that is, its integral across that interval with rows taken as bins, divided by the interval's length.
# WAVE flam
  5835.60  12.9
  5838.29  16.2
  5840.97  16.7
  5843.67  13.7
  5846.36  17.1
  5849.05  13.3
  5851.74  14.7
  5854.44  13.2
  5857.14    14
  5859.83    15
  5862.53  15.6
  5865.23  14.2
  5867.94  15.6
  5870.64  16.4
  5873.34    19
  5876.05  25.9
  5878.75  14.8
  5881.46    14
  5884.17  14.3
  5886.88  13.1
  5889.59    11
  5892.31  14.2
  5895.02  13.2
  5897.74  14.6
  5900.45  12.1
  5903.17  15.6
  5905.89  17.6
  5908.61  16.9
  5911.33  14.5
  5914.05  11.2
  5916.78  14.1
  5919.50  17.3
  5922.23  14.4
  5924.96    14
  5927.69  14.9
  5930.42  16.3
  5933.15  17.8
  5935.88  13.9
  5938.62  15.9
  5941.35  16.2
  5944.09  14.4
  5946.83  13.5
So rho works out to 15.1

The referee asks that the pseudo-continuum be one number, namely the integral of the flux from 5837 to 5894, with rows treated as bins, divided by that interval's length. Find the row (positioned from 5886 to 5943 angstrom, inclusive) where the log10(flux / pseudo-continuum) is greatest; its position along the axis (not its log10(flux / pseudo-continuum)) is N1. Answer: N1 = 5933.15 angstrom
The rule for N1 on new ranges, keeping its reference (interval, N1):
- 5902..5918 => 5905.89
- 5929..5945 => 5933.15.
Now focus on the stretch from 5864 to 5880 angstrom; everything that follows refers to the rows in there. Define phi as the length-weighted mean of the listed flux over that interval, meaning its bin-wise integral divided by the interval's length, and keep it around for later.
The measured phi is 17.7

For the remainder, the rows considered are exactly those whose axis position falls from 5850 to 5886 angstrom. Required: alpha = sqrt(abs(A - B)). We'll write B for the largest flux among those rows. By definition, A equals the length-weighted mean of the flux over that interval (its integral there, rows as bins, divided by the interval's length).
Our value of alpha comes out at 3.2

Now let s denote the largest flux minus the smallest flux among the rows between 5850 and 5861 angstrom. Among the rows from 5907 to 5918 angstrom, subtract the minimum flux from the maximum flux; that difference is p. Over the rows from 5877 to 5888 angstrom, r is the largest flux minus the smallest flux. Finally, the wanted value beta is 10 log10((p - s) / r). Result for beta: 4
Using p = 5.7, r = 1.7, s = 1.80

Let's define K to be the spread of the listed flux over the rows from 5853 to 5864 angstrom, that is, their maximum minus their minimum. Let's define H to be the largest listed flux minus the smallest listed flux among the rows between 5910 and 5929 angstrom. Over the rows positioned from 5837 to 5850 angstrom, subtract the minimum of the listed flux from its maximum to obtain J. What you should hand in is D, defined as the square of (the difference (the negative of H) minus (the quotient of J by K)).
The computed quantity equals 59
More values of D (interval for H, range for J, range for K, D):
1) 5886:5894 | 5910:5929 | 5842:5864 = 23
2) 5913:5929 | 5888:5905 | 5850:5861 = 75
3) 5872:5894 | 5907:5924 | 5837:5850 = 272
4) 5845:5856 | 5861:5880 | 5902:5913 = 59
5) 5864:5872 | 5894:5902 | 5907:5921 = 7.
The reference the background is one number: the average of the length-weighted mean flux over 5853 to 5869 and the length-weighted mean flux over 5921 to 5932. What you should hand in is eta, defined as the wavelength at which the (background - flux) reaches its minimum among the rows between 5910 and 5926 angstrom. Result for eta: 5919.50 angstrom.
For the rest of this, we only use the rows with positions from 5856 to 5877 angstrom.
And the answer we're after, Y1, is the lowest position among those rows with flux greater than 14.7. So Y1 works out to 5859.83 angstrom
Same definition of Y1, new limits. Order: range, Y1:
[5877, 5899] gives 5878.75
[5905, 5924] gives 5905.89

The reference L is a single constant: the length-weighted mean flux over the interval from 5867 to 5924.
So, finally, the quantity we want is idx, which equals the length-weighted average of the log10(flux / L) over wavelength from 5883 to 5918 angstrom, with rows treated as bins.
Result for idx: -0.039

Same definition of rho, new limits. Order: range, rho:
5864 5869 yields 14.9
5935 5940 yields 15.0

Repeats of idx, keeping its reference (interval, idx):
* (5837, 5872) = -0.006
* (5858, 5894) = 0.001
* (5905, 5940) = -0.002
